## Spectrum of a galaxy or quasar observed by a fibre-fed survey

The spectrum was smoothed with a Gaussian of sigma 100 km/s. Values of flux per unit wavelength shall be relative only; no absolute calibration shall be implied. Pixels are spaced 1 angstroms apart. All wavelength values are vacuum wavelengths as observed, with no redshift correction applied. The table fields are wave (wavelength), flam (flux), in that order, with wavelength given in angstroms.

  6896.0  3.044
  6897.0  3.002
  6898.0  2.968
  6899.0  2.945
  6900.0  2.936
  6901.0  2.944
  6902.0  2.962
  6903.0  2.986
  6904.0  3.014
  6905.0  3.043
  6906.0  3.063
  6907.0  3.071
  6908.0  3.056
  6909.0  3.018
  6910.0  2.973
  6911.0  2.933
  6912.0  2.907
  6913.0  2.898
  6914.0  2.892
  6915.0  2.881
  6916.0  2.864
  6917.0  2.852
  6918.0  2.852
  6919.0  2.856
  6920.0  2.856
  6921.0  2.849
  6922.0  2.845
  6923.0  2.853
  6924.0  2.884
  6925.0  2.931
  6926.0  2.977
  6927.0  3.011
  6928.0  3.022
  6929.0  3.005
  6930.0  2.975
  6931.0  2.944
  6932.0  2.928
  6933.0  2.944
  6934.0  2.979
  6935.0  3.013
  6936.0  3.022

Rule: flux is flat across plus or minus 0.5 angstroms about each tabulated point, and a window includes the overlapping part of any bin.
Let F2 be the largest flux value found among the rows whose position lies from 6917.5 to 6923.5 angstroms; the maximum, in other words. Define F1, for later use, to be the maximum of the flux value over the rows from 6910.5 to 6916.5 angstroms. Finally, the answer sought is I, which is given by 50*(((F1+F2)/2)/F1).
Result 49.3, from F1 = 2.933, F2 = 2.856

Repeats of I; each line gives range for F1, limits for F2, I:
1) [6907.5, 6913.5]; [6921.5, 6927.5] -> 49.6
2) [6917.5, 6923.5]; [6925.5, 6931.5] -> 51.5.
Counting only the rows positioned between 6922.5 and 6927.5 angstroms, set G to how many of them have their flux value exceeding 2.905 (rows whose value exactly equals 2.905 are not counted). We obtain 3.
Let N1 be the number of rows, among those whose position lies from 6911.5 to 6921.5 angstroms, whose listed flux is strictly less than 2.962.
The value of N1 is 10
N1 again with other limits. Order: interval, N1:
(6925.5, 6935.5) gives 3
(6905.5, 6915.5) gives 5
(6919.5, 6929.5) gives 6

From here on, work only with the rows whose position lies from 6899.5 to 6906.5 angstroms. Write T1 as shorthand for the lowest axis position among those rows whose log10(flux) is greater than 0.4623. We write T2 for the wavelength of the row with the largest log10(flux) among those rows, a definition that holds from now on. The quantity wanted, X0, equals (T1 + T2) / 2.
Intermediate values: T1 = 6900.0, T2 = 6906.0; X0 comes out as 6903.0 angstroms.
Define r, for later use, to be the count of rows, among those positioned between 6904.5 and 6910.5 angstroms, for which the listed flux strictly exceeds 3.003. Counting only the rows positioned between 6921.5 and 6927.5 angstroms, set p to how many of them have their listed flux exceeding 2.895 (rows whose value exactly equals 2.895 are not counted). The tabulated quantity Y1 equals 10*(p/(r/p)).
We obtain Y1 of 18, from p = 3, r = 5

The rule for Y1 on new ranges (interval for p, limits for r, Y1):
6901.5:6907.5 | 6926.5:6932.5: 120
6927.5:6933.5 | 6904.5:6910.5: 72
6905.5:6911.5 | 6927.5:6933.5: 180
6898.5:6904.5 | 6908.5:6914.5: 360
